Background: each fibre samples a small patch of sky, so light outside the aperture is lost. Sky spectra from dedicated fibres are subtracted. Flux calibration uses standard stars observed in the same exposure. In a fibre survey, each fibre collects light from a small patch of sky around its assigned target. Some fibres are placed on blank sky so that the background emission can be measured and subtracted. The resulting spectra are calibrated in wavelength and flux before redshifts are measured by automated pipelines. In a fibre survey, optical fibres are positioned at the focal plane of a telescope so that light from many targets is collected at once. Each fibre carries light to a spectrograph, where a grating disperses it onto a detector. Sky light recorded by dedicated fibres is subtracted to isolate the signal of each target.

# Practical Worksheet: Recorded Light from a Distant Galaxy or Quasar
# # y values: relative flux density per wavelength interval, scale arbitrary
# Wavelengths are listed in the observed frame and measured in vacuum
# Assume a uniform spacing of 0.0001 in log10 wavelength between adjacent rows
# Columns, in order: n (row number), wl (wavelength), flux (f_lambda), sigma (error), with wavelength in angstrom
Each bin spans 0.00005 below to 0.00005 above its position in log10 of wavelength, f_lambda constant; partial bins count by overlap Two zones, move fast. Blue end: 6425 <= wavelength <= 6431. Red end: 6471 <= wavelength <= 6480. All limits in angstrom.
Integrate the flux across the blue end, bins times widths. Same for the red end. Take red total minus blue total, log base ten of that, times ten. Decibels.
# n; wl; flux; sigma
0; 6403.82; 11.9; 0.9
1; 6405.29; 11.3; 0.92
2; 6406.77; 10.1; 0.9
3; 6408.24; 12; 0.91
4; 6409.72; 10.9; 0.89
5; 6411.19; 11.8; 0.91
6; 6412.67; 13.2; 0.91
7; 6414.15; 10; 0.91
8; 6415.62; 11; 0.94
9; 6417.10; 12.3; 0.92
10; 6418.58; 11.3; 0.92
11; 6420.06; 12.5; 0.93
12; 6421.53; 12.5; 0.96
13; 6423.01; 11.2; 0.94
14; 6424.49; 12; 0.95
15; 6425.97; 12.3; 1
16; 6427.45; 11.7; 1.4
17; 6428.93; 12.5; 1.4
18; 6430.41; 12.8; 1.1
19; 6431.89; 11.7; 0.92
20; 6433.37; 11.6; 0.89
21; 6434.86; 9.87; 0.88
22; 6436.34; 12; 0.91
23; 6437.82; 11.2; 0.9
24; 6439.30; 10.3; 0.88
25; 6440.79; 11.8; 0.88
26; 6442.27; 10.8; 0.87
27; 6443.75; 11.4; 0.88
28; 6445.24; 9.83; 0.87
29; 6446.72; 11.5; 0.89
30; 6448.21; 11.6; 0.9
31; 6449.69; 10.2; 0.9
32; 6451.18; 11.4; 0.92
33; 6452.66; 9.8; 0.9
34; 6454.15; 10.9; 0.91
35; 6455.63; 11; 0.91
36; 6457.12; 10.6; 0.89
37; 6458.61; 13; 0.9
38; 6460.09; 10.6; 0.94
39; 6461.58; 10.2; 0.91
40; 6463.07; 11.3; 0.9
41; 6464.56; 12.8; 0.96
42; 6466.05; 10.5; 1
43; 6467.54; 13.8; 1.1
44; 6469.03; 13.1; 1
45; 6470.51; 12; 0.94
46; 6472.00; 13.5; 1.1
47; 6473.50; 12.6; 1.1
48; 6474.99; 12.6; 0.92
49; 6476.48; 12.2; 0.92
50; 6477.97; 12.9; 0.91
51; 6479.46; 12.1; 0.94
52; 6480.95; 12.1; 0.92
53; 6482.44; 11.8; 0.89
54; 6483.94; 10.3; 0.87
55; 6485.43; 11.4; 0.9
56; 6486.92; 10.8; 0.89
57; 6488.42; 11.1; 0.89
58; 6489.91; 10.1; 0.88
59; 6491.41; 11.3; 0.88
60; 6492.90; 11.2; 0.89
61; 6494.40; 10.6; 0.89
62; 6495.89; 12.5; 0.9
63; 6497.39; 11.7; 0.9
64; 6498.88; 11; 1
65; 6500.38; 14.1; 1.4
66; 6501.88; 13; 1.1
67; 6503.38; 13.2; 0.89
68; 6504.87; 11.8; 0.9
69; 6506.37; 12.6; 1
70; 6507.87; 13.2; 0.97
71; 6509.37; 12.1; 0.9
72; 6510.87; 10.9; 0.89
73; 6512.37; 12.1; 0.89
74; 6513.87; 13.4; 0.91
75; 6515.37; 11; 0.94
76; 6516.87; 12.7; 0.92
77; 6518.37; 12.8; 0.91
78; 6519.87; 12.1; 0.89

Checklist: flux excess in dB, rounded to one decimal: 16.0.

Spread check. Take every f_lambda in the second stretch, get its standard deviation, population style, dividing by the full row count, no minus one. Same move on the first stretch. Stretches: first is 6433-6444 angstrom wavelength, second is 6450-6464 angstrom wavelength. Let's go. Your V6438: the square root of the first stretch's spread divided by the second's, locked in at 0.90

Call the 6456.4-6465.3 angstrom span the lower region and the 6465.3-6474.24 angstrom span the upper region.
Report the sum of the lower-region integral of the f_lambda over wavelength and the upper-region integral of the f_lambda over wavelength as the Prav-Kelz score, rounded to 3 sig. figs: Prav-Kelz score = 214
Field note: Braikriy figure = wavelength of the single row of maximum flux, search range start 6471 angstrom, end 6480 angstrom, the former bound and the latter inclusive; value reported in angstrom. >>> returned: 6472.00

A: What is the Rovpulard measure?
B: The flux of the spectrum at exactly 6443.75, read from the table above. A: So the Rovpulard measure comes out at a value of 11.4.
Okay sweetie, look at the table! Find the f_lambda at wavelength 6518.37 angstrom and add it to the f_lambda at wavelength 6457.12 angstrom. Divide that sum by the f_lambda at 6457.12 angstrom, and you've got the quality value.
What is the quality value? 2.21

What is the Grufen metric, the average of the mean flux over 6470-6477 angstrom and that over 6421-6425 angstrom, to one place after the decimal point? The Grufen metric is 12.2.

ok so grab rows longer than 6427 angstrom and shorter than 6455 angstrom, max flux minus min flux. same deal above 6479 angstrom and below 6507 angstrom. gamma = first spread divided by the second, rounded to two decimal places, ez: 0.75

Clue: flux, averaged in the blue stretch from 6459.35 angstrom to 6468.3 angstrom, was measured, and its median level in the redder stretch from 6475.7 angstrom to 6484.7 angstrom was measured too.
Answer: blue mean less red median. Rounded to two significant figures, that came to -0.57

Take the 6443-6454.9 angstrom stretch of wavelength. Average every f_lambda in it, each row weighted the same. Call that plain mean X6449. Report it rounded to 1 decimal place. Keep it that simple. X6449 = 10.8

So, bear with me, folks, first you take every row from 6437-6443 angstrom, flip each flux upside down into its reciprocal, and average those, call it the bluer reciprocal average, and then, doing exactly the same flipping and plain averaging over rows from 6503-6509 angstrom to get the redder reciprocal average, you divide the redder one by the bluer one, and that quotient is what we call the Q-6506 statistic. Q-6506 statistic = 0.87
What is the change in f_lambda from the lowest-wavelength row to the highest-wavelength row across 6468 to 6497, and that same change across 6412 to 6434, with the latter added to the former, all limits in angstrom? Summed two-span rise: -2.2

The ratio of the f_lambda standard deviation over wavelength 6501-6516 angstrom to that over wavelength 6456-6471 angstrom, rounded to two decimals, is 0.69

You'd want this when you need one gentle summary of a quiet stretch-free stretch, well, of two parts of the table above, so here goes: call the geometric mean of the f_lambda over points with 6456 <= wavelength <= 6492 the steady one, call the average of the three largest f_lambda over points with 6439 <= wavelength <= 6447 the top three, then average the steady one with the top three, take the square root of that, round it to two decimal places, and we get 3.41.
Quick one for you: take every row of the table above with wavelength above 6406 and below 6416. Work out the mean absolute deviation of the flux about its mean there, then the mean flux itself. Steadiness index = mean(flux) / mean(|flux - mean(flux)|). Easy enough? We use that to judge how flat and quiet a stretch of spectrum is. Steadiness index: 12.6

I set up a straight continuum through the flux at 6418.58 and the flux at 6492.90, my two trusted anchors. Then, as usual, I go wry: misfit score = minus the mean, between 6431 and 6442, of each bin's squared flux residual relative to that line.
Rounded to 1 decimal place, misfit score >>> -0.6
